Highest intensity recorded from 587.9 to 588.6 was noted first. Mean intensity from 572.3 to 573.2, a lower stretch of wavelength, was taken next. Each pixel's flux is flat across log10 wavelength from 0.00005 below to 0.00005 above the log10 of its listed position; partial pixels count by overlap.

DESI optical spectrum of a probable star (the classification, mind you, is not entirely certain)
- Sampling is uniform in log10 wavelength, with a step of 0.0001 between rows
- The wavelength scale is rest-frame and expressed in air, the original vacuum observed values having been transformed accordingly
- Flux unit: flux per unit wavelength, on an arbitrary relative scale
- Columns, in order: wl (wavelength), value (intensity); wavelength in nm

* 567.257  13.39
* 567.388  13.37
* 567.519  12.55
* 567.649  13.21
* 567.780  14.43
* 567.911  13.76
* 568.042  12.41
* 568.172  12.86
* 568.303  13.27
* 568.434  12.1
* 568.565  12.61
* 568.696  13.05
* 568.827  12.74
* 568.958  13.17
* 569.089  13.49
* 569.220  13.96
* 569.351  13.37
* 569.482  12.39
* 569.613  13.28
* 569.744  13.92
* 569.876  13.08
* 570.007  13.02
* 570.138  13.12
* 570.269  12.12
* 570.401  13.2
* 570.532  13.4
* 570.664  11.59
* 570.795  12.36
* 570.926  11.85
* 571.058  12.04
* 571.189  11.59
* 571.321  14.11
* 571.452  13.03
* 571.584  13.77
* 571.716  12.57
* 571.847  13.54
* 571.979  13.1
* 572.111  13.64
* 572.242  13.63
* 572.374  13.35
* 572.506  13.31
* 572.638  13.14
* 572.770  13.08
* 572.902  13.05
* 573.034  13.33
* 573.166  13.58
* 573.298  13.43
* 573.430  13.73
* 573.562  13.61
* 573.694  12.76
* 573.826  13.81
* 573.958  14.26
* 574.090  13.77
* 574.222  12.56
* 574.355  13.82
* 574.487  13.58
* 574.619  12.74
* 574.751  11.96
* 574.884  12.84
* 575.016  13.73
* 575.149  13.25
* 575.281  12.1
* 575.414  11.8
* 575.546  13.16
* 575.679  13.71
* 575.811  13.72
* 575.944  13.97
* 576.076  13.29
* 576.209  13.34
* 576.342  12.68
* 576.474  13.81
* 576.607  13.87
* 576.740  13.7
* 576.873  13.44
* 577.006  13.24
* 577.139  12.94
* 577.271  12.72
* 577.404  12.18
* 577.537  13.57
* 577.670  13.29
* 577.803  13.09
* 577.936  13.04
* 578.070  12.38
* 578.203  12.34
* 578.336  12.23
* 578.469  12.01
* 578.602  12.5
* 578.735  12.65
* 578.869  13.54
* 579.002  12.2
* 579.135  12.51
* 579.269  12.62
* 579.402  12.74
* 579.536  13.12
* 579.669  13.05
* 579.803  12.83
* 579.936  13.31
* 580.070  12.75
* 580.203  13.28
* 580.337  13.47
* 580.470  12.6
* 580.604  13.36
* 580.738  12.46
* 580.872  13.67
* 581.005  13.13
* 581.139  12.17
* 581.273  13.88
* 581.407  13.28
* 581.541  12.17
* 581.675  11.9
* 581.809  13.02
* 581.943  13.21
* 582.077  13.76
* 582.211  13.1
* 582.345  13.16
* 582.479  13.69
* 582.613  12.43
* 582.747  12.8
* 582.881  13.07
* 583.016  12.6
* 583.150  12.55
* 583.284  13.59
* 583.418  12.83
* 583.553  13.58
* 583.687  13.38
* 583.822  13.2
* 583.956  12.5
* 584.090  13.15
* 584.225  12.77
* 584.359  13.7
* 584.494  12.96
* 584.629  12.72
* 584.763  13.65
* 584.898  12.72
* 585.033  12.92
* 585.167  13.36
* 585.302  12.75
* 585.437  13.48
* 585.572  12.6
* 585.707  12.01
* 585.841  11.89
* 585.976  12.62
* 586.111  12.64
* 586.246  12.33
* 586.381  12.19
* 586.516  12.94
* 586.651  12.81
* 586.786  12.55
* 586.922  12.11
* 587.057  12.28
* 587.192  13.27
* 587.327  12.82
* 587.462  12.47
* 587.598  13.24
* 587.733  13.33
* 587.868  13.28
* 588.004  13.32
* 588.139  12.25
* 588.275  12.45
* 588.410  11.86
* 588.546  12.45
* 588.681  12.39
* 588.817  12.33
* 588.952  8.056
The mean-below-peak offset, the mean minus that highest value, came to -0.1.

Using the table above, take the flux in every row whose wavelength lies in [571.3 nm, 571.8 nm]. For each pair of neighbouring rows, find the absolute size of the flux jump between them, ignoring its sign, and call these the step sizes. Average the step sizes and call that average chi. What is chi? 1.01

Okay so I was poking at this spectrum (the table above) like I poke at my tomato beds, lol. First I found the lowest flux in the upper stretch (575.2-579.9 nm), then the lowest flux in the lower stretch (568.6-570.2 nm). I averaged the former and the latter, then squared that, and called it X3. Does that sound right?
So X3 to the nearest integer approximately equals 146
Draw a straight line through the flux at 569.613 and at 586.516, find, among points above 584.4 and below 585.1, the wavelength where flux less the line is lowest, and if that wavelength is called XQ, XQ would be 584.629 nm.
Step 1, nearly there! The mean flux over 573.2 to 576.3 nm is 13.3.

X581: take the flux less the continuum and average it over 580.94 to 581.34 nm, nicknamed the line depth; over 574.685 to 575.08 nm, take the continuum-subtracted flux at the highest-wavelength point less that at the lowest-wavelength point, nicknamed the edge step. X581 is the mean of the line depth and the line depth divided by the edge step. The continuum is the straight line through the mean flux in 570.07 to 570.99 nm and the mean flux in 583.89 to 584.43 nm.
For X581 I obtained 0.11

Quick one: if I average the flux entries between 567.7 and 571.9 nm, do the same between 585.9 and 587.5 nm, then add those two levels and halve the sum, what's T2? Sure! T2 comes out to 12.8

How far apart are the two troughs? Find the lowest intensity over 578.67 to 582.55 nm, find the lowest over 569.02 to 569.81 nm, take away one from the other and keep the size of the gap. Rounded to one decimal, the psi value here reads 0.5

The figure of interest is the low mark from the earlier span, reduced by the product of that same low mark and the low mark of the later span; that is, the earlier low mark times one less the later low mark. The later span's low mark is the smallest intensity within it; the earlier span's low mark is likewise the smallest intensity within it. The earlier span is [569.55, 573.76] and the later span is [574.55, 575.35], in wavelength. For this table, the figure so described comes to -127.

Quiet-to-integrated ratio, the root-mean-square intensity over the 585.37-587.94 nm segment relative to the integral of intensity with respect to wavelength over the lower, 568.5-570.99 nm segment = 0.394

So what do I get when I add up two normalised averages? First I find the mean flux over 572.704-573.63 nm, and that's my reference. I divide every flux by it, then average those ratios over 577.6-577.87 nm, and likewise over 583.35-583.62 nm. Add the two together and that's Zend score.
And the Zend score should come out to 1.970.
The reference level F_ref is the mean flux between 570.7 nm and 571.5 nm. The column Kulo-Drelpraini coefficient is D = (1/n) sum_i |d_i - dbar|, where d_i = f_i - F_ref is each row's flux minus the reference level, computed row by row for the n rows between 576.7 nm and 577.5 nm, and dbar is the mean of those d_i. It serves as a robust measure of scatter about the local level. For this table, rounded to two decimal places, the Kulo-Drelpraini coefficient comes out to 0.42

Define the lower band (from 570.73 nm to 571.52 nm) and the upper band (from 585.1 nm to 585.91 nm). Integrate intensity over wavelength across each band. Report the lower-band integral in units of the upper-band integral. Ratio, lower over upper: 0.96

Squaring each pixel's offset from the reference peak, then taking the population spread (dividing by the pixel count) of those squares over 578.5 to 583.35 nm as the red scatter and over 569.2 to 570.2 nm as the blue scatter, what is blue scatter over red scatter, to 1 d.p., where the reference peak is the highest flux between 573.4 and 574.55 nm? 0.7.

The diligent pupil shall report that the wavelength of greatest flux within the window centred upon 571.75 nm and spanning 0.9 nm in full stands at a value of 571.321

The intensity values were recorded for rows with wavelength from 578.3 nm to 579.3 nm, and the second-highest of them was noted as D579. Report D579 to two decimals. 12.65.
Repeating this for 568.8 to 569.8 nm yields 13.92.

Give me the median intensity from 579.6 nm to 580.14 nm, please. 12.94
